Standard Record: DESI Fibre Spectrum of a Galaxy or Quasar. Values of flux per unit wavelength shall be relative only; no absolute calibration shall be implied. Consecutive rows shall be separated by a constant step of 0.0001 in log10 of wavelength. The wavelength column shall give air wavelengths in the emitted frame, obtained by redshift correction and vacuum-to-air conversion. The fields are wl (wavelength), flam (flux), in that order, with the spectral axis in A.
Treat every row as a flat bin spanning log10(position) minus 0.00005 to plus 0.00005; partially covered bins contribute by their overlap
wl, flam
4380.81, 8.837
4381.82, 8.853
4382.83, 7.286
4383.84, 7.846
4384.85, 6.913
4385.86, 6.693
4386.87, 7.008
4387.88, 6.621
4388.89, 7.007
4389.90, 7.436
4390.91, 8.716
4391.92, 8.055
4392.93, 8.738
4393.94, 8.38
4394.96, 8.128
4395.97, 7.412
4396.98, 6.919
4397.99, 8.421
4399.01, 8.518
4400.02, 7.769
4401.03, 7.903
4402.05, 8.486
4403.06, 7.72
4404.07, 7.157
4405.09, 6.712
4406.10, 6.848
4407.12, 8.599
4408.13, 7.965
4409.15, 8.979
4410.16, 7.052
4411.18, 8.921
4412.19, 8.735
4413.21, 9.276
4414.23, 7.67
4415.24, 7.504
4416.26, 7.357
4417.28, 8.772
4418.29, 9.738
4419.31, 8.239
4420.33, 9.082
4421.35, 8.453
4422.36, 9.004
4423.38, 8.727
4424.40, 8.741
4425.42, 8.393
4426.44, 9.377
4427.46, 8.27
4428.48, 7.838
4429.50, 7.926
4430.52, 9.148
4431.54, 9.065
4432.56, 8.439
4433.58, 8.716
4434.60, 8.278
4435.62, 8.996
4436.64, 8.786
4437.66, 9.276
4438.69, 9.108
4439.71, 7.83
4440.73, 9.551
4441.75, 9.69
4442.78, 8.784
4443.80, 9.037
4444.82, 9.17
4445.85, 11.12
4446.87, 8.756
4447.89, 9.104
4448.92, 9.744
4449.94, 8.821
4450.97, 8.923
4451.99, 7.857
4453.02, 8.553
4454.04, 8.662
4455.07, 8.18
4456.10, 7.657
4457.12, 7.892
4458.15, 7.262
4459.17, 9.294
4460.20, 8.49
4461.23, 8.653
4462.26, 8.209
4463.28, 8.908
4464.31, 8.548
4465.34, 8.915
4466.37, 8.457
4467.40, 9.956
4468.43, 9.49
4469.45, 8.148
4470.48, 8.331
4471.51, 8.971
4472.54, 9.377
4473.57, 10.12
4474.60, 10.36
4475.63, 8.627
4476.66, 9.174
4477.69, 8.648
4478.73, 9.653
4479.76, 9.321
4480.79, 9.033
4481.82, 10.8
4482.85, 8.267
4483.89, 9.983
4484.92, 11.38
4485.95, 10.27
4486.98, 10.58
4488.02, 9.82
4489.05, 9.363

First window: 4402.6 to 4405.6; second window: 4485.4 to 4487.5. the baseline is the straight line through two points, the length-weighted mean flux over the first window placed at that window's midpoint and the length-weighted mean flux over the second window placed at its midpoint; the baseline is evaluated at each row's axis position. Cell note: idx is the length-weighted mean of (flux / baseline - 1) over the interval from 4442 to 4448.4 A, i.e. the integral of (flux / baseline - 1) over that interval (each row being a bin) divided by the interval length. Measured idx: 0.06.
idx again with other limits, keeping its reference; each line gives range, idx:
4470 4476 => -0.06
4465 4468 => -0.06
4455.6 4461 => -0.13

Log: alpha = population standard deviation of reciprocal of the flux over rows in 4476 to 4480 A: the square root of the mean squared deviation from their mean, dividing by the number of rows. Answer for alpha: 0.004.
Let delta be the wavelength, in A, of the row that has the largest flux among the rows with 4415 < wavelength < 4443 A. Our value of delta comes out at 4418.29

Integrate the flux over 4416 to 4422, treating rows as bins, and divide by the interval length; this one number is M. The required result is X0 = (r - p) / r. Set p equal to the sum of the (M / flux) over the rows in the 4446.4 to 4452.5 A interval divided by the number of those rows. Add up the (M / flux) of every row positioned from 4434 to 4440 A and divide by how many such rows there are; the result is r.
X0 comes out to 0.02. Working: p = 0.98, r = 1.00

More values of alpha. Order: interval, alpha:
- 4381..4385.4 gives 0.012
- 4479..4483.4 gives 0.010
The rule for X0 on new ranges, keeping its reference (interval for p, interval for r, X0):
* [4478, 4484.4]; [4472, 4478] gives 0.01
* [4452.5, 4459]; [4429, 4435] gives -0.07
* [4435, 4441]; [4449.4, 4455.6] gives 0.05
